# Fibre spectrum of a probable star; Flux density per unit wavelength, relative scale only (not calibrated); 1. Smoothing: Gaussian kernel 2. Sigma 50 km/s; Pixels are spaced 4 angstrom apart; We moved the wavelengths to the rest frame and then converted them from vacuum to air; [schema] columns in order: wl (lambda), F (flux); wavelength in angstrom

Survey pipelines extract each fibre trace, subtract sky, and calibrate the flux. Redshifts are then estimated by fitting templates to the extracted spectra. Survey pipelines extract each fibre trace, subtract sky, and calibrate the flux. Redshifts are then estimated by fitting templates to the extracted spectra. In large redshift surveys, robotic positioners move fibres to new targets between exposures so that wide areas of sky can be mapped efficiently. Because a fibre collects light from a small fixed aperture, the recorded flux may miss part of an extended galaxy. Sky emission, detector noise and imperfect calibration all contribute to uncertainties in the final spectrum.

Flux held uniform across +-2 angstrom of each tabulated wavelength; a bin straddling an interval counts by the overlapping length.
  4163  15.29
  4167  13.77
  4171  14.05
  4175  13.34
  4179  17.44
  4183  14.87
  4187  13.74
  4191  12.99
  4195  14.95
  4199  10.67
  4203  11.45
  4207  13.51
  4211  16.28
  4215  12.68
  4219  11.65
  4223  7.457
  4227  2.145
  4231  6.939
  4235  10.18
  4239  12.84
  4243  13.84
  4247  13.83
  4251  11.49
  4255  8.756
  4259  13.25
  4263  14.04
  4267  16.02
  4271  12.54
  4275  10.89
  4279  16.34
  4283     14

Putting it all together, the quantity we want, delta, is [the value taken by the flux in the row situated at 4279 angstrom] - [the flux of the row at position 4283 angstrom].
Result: 2.3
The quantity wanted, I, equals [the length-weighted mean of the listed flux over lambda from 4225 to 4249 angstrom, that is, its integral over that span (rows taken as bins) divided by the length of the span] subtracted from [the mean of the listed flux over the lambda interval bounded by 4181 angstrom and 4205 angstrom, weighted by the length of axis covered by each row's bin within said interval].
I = 3.1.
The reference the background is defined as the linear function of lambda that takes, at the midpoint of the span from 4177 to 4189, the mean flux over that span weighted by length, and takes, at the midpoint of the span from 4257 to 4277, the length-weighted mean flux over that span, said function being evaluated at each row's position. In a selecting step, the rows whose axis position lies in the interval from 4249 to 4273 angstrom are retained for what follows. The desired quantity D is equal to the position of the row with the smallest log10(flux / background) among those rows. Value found 4255 angstrom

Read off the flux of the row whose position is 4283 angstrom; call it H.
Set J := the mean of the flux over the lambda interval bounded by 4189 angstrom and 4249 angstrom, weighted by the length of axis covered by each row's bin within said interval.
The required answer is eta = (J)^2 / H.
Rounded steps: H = 14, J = 11.4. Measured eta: 9.3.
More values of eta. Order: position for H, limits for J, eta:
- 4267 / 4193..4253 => 8.0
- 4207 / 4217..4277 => 9.1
